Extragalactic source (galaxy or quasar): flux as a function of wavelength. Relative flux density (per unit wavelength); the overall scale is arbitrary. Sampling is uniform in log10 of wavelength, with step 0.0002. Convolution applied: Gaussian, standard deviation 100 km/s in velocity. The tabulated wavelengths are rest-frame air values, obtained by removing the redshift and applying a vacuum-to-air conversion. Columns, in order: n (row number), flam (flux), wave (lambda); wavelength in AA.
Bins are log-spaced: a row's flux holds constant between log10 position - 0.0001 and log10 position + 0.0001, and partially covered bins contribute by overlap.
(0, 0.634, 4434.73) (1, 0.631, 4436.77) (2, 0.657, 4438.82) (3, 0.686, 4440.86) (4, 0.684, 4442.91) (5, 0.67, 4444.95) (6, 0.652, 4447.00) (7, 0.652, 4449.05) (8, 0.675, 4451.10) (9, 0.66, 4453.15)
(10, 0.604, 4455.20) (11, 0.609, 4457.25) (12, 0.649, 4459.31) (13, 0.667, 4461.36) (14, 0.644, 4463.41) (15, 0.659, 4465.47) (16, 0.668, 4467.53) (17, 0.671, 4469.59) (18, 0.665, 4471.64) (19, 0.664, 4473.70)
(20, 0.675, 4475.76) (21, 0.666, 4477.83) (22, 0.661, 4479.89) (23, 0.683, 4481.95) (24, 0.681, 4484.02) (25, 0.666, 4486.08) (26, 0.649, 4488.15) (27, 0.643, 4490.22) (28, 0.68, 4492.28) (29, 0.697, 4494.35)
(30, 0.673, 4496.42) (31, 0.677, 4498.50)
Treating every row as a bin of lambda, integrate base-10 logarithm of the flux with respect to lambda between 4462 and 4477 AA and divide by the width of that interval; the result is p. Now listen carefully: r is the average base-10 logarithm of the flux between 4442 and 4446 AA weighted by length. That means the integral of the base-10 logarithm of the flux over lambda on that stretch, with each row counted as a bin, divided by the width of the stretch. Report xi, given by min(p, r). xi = -0.178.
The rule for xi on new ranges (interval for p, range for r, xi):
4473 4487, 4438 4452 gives -0.175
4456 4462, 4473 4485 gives -0.195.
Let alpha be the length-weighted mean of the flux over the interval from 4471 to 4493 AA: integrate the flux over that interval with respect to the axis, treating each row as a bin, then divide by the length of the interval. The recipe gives 0.666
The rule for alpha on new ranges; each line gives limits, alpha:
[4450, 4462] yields 0.643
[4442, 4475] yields 0.656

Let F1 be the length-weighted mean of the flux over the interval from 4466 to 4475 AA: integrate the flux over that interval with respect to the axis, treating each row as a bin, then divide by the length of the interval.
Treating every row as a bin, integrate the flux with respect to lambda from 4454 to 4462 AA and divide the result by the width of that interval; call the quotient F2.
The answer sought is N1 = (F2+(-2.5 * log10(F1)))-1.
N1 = 0.07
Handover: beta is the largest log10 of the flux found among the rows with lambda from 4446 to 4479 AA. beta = -0.171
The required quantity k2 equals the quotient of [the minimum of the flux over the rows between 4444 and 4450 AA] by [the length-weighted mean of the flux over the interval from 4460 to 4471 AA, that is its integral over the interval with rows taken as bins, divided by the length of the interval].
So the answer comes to 0.98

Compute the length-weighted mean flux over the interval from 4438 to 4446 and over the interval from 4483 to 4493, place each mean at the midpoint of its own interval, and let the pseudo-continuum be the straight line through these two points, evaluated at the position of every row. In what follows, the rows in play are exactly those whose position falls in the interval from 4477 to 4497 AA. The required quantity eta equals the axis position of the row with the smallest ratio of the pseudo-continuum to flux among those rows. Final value 4494.35 AA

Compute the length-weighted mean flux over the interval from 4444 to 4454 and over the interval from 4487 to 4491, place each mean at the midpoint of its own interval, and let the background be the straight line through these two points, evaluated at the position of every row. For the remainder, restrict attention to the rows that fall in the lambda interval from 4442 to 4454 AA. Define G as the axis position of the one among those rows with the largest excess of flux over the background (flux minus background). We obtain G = 4442.91 AA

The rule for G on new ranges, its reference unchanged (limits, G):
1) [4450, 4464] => 4451.10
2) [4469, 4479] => 4475.76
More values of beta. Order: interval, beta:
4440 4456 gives -0.164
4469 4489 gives -0.166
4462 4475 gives -0.173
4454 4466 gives -0.176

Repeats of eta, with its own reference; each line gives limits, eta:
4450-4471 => 4469.59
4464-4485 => 4481.95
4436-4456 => 4440.86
